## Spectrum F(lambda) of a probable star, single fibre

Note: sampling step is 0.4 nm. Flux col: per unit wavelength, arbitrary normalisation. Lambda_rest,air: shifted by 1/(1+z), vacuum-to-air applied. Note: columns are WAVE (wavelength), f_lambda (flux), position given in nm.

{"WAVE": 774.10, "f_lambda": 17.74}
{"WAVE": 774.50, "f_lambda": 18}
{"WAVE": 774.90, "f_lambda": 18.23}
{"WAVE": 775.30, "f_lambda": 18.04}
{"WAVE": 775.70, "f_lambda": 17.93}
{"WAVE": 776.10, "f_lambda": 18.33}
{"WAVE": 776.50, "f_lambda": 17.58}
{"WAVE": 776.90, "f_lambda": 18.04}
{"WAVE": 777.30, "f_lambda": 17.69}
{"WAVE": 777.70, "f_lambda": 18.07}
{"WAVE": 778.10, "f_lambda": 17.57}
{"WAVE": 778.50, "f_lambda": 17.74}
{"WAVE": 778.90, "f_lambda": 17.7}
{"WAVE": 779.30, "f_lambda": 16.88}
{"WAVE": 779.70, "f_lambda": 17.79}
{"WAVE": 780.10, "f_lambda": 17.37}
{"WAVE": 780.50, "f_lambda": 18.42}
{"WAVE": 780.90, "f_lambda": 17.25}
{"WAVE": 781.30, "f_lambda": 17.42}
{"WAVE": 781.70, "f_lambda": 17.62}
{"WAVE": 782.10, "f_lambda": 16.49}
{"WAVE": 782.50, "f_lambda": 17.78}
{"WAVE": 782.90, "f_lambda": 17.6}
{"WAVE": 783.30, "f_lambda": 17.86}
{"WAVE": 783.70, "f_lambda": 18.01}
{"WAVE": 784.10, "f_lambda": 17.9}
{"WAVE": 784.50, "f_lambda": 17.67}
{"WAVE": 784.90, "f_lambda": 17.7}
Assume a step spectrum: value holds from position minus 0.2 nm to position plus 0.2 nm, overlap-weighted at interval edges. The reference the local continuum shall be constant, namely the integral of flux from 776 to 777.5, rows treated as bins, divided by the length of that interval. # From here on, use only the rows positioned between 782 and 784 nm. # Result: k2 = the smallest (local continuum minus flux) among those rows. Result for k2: -0.1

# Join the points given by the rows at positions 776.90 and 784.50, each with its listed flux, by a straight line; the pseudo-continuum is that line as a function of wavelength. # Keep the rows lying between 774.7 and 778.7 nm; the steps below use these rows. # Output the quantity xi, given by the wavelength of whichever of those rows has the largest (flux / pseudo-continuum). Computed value 776.10 nm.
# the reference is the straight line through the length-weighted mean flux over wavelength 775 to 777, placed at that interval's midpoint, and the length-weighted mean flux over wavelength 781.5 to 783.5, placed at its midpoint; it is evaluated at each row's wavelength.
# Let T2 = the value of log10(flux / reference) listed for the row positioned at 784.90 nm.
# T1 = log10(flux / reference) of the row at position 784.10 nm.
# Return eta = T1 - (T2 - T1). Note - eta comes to 0.017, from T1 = 0.014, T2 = 0.011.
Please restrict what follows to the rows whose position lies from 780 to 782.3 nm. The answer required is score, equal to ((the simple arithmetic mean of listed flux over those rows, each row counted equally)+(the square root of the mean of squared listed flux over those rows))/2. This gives 17.4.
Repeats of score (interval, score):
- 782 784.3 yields 17.6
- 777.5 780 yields 17.6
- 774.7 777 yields 18.0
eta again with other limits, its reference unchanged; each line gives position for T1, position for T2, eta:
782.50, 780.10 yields 0.023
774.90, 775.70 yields 0.009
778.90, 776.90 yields -0.006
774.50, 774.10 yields 0.004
